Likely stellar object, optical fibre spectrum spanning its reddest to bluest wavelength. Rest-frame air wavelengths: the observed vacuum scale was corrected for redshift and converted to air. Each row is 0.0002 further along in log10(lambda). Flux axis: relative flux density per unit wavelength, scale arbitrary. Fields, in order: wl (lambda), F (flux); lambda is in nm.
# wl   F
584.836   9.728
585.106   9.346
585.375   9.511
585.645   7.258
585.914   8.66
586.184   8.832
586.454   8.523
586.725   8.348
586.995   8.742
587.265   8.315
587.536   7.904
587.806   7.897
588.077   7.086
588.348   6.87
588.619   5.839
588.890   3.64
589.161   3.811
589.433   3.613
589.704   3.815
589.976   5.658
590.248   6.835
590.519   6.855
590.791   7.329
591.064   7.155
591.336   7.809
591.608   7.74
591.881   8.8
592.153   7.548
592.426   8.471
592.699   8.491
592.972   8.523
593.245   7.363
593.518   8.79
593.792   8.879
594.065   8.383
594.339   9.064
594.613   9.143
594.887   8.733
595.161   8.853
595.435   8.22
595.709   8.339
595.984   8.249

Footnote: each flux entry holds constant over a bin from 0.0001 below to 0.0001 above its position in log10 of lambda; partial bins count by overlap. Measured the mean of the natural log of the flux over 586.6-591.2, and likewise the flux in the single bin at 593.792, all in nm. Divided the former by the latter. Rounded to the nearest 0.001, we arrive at 0.205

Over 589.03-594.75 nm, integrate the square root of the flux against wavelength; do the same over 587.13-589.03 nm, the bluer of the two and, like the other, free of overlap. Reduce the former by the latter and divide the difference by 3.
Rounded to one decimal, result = 3.5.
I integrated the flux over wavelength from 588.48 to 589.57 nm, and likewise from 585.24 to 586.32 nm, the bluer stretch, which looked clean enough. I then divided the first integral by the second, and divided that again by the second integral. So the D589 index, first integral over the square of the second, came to 0.05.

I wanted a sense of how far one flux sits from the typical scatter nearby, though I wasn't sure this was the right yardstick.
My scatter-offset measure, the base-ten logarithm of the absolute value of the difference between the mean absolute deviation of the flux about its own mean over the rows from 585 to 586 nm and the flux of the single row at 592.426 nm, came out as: 0.89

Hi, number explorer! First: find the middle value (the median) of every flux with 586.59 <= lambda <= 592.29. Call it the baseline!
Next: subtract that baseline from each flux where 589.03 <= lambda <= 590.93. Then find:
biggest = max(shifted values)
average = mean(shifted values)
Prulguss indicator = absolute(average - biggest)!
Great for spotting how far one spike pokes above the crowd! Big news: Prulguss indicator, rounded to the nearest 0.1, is 1.9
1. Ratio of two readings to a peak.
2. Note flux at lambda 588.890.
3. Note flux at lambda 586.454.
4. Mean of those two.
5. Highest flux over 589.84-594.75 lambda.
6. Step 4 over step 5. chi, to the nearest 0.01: 0.67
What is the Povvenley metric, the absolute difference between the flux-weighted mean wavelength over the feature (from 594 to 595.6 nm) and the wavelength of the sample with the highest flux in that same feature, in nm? 0.13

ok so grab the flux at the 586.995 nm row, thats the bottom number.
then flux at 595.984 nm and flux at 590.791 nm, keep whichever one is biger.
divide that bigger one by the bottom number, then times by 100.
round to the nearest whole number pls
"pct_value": 94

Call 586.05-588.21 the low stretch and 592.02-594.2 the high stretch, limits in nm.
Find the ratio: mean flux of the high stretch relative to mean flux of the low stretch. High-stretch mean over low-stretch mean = 1.01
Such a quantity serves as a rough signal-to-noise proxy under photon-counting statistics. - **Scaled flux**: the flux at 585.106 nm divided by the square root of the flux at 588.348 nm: 3.6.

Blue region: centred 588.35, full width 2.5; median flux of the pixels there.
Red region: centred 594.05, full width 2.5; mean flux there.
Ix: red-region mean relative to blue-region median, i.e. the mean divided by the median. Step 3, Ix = 1.26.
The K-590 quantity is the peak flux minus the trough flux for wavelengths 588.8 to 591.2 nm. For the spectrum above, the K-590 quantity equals 3.7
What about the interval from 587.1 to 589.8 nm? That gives 4.7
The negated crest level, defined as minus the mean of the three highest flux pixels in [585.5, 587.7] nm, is -8.74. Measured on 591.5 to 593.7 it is -8.70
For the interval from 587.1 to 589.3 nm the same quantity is -8.04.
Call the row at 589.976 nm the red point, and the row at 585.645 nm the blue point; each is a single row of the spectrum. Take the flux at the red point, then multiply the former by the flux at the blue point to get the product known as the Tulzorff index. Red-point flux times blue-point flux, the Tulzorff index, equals 41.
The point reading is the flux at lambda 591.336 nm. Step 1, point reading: 7.809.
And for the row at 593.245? 7.363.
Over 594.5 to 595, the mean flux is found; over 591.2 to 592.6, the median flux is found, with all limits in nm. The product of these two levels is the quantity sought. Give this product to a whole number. 70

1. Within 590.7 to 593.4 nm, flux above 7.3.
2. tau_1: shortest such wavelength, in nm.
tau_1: 590.791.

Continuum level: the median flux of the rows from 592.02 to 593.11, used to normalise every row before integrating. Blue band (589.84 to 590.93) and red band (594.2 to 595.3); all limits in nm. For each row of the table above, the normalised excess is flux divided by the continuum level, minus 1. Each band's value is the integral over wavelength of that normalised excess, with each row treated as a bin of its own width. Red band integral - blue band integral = 0.29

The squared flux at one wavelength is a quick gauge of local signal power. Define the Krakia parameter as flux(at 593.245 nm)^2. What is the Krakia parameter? 54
